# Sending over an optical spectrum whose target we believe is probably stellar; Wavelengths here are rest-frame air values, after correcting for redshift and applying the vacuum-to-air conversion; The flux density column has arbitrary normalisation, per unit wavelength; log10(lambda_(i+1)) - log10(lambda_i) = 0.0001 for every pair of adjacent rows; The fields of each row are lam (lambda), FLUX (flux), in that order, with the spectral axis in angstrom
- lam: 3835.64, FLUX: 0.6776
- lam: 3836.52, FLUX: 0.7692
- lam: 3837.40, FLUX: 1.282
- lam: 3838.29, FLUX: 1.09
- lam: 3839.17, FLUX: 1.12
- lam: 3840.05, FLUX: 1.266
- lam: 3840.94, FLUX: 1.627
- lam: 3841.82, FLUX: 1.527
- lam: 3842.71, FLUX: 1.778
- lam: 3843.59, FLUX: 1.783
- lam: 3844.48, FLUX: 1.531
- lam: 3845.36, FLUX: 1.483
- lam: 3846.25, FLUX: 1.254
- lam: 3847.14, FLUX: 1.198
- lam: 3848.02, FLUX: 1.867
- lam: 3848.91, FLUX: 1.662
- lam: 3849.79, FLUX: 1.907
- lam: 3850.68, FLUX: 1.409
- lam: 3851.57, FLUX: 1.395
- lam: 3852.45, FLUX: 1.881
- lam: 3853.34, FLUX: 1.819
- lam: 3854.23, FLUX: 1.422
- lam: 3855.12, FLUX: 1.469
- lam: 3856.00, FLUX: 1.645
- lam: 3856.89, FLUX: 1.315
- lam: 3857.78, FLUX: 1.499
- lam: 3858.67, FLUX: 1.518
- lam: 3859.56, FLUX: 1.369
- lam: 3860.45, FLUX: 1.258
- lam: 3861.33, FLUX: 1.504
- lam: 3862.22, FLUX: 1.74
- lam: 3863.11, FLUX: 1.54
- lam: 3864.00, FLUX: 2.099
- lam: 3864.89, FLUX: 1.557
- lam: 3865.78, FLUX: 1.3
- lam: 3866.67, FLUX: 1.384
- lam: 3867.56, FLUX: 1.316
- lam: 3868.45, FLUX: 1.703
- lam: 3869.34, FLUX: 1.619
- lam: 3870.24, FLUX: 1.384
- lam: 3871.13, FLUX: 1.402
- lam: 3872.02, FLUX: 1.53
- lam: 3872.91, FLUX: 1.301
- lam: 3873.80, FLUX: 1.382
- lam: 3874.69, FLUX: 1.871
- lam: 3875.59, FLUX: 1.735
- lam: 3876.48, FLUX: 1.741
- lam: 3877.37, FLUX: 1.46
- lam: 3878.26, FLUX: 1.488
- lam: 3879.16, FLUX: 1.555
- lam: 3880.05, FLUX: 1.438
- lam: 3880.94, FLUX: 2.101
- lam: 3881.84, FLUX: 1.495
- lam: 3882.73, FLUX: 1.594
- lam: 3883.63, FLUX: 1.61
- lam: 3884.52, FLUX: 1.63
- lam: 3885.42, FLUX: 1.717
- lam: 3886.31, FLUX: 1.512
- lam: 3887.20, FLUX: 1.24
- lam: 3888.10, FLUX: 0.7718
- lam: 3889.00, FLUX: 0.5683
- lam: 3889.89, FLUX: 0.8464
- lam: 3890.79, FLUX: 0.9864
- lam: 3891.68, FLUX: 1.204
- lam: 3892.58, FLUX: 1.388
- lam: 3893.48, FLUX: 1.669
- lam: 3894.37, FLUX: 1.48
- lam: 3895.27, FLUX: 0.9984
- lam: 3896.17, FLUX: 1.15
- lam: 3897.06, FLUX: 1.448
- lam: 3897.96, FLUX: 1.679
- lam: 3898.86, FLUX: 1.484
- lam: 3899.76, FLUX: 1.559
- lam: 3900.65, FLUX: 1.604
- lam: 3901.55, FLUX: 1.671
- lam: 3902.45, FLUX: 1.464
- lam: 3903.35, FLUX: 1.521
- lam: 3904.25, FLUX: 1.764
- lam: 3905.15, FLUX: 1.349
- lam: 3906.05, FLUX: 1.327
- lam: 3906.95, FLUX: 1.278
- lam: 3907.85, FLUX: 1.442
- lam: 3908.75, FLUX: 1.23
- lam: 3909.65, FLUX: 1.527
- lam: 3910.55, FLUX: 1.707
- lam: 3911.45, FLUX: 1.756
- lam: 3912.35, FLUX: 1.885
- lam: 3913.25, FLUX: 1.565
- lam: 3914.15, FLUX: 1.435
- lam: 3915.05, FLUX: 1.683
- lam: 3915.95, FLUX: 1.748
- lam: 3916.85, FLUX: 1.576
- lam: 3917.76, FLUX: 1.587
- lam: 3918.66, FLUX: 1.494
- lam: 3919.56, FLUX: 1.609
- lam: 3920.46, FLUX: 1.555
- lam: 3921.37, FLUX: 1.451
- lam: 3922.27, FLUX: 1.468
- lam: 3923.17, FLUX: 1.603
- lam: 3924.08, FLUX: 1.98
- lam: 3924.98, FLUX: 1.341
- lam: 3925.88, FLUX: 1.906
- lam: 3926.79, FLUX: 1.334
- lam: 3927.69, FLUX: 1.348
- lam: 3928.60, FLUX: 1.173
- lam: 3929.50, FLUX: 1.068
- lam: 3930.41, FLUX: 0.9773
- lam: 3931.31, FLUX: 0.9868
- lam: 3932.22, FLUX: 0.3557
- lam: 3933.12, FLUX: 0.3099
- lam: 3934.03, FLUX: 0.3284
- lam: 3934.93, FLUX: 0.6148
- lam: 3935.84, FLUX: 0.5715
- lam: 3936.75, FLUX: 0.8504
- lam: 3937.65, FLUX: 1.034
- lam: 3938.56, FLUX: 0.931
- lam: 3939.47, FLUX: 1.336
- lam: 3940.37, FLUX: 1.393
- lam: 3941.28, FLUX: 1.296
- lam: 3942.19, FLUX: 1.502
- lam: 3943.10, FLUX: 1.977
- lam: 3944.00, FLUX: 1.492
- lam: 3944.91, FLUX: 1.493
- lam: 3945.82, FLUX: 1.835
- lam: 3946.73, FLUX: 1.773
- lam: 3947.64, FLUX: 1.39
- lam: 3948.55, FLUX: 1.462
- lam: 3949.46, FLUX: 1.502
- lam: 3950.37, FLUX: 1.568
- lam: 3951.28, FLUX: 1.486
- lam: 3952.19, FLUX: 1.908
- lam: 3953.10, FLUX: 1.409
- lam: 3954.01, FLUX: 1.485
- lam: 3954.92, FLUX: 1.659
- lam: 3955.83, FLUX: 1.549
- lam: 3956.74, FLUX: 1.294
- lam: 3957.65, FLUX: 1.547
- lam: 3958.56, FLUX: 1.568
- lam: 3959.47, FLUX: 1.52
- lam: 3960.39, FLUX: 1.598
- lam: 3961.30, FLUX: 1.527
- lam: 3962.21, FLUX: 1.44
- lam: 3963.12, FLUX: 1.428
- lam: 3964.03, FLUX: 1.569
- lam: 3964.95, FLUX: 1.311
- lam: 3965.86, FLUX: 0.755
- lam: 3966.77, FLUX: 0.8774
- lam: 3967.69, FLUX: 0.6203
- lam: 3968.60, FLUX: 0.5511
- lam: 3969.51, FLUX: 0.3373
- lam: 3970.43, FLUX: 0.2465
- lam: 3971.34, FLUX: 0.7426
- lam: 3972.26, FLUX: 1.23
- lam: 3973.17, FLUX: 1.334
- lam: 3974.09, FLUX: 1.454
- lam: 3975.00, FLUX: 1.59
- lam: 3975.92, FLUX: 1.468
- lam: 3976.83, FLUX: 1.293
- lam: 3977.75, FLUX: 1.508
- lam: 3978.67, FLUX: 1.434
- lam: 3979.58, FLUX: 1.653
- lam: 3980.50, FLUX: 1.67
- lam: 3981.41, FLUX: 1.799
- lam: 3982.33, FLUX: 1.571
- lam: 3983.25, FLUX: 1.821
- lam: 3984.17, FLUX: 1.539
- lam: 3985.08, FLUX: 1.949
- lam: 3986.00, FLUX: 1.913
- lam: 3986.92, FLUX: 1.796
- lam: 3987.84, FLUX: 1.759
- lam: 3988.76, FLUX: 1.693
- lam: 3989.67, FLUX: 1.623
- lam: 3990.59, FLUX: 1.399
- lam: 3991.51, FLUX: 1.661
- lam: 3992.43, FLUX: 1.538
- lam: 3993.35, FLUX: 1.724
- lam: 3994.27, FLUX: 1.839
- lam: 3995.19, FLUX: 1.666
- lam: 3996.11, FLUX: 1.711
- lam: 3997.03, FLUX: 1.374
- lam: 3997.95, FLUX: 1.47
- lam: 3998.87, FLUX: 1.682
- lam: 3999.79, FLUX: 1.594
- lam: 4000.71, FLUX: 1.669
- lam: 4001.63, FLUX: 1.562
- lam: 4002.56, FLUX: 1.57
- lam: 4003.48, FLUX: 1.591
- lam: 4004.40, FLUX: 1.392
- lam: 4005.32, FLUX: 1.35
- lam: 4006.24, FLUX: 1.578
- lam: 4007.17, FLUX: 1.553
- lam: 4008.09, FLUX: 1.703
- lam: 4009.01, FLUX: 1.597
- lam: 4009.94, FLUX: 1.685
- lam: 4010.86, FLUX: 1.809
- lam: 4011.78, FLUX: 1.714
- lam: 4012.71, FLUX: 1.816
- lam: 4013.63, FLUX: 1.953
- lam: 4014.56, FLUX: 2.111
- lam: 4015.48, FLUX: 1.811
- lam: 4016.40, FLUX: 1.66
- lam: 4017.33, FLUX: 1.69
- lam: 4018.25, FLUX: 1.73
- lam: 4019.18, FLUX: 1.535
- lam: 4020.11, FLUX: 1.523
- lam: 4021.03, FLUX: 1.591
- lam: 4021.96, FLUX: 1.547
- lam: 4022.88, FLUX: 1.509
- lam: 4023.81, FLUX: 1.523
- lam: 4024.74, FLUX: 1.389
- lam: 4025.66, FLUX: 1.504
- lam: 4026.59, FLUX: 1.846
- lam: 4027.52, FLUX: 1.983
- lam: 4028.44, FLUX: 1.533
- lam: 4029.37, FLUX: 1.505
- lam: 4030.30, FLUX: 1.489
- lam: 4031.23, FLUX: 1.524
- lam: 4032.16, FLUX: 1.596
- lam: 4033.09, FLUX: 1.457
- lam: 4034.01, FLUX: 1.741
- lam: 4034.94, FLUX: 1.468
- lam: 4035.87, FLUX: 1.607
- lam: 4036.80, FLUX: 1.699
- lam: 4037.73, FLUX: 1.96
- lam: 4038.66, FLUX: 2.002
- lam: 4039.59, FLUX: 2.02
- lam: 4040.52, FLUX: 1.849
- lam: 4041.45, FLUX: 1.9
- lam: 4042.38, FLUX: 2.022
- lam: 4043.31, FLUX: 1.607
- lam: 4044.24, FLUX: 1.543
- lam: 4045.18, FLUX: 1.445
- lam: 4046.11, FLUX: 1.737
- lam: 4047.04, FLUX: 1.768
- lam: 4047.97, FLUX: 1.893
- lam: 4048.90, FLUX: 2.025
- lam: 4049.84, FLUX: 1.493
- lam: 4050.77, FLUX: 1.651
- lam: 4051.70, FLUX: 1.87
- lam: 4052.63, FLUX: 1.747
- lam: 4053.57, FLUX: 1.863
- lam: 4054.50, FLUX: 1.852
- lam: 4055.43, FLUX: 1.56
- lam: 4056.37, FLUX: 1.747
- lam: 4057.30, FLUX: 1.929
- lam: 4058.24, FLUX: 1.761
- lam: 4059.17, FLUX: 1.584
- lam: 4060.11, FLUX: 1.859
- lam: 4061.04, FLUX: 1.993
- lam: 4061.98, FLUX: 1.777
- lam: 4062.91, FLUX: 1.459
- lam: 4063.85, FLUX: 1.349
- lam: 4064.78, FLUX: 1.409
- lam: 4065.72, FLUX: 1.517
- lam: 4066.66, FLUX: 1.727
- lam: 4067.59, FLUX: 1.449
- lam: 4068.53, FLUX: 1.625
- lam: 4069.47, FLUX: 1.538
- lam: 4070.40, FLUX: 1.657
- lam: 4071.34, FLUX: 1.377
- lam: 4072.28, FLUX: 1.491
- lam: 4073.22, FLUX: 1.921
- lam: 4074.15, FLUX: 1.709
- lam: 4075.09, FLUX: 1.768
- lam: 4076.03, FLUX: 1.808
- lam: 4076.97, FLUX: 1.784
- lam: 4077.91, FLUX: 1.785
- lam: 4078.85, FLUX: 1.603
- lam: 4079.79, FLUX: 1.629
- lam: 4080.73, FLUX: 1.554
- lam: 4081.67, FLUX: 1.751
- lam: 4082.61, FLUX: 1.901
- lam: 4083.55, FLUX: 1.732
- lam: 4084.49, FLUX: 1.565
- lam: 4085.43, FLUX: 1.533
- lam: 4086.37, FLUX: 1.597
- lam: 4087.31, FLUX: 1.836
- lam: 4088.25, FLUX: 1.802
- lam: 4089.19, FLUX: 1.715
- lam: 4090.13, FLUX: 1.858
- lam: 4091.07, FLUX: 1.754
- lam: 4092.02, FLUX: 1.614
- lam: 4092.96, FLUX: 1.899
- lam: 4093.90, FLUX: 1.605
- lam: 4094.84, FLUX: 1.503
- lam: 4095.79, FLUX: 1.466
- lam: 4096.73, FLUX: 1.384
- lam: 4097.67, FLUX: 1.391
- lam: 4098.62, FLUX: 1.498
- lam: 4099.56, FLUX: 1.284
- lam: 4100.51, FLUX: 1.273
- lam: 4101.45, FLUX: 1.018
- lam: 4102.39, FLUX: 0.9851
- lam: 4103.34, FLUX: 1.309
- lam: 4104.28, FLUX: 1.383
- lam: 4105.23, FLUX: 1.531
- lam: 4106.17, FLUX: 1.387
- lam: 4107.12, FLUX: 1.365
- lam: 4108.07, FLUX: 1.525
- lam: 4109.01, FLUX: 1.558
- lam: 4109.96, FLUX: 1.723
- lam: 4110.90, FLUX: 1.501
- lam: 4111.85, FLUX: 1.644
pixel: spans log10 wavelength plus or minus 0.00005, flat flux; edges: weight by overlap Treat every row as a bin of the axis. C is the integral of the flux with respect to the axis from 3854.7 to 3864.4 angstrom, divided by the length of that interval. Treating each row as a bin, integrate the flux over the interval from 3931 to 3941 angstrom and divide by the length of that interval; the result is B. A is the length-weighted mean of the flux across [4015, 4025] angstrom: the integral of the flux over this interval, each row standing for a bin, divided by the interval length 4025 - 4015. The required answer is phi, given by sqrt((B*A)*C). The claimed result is 1.40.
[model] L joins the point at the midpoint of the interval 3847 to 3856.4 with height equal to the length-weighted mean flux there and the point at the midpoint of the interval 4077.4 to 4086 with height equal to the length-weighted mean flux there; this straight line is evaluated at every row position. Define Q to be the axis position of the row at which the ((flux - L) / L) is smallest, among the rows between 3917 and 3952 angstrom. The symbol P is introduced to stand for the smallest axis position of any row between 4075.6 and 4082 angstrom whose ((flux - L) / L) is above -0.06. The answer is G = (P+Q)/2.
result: 4004.6 angstrom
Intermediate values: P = 4076.03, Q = 3933.12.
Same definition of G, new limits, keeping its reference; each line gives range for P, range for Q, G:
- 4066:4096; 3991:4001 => 4031.8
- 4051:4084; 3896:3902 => 3973.9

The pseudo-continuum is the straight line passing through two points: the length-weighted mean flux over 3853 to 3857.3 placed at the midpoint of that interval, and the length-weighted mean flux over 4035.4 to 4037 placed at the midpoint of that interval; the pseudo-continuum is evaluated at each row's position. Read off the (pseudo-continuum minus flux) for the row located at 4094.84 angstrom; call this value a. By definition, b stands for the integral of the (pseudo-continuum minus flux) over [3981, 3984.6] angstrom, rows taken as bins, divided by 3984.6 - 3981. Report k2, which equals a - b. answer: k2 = 0.25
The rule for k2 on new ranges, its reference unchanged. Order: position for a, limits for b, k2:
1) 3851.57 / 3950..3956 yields 0.12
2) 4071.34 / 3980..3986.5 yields 0.43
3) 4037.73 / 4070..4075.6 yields -0.33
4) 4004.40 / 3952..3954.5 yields 0.21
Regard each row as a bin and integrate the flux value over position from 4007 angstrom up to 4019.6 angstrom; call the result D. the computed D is 22.0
